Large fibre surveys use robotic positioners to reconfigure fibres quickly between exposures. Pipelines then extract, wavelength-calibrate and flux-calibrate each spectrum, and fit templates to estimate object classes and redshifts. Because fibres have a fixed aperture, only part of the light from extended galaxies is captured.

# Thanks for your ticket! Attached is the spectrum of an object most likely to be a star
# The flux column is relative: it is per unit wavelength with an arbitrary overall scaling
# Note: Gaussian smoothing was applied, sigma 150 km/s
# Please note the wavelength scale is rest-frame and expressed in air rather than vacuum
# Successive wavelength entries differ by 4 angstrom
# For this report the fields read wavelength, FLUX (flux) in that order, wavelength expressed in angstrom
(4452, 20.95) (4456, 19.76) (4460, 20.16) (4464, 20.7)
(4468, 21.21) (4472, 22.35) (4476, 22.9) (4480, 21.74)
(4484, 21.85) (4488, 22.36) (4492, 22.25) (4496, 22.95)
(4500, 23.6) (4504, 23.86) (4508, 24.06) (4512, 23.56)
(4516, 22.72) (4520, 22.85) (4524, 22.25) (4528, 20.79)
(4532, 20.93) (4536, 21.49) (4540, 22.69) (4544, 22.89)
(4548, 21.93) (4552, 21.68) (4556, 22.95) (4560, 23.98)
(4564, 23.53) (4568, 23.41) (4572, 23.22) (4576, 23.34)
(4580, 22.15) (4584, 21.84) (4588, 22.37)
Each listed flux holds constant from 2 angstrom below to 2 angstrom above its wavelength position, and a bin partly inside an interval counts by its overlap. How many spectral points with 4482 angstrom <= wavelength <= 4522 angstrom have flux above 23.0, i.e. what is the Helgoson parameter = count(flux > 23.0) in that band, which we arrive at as 4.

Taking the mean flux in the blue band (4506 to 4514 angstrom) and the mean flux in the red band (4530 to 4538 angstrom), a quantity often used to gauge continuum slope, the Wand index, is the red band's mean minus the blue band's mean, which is -2.6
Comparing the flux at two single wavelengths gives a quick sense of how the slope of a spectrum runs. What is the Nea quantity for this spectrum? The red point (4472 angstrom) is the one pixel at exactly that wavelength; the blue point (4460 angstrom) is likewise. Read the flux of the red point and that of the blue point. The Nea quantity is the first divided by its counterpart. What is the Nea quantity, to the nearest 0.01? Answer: 1.11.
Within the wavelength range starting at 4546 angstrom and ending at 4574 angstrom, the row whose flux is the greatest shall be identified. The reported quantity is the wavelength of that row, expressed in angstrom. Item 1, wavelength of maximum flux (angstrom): 4560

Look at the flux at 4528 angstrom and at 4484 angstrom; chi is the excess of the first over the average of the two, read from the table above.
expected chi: -0.5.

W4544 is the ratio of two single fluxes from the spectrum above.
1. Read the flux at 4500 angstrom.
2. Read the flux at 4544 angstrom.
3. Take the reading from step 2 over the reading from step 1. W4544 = 0.970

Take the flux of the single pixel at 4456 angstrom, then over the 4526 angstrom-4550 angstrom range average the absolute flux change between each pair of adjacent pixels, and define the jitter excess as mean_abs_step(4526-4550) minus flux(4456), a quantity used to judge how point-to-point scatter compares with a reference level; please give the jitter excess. -19.1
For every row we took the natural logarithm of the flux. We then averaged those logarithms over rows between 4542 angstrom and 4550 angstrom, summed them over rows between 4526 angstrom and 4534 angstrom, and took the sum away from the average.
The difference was -2.97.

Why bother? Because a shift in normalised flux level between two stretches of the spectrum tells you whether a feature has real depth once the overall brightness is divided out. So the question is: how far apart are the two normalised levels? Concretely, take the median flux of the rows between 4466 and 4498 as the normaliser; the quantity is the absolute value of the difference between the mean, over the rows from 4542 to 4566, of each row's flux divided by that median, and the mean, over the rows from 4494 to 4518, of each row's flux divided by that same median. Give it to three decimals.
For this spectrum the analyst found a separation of 0.028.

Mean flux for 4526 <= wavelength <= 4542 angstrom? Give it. 21.5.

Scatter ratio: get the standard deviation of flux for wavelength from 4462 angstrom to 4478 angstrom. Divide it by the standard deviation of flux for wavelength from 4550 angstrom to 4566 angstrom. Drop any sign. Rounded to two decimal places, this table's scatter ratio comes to 1.01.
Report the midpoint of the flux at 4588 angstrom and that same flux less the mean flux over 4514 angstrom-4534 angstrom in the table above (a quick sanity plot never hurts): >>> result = 11.4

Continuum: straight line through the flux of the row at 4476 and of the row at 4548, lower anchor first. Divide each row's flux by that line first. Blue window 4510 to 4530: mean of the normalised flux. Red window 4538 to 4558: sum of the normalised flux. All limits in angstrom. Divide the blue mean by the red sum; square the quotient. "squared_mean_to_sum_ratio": 0.0387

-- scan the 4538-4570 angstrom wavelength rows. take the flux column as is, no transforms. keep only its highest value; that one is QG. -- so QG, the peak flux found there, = 23.98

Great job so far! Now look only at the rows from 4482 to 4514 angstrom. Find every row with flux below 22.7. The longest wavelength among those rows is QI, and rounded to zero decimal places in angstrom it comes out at 4492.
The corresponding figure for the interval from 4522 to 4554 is 4552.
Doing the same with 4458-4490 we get 4488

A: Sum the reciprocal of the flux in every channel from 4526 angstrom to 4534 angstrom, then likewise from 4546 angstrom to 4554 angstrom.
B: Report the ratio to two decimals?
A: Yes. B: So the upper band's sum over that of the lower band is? 0.96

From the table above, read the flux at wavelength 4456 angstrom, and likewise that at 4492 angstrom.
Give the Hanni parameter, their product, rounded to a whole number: 440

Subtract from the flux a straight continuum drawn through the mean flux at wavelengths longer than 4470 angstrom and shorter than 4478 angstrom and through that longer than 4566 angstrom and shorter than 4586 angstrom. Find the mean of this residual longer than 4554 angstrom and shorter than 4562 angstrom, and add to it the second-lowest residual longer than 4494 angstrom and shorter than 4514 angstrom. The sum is 1.6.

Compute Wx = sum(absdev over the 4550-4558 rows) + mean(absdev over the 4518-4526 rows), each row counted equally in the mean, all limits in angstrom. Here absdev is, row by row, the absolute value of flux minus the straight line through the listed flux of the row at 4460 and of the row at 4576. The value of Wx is 1.9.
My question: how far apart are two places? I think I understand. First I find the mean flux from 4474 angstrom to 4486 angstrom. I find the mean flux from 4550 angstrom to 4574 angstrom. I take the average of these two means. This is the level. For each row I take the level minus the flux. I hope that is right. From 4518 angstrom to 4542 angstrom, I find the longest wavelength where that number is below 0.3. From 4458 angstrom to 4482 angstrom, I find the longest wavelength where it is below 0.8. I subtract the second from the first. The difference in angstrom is 64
